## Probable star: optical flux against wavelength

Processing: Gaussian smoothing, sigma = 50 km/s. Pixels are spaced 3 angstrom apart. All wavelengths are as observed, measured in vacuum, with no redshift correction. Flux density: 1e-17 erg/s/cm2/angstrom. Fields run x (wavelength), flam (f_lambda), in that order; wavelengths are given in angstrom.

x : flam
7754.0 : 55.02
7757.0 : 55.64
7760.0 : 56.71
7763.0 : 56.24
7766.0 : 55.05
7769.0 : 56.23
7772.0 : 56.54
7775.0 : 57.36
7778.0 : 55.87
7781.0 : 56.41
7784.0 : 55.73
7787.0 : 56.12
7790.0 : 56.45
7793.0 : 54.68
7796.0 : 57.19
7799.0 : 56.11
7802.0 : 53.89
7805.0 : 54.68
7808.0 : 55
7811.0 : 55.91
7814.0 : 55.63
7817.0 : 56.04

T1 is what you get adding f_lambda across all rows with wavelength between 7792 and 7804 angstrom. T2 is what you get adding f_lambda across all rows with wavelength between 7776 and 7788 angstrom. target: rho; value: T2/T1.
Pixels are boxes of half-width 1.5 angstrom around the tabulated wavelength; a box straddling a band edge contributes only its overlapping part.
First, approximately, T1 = 221.9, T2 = 224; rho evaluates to 1.010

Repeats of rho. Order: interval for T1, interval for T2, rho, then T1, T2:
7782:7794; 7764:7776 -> 1.010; 223.0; 225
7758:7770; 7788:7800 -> 1.001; 224.2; 224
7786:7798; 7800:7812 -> 0.978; 224.4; 219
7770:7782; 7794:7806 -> 0.981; 226.2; 222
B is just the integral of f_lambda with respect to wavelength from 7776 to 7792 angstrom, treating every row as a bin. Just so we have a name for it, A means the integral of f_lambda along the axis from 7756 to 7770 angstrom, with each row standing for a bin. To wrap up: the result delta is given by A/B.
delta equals 0.87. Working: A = 784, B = 898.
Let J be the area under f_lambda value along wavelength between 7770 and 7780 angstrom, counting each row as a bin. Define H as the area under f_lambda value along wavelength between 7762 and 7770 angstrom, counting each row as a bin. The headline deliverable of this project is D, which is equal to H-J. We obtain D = -119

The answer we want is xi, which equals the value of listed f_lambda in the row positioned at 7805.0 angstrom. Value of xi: 54.68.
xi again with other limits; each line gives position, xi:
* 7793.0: 54.68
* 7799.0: 56.11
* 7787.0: 56.12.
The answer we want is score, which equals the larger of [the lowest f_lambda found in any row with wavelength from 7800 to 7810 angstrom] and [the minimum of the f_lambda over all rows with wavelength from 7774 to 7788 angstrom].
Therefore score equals 55.7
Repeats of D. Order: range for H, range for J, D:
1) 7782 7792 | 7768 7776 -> 107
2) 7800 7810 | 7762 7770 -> 100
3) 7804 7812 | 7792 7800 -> -7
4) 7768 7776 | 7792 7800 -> 5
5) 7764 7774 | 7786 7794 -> 114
